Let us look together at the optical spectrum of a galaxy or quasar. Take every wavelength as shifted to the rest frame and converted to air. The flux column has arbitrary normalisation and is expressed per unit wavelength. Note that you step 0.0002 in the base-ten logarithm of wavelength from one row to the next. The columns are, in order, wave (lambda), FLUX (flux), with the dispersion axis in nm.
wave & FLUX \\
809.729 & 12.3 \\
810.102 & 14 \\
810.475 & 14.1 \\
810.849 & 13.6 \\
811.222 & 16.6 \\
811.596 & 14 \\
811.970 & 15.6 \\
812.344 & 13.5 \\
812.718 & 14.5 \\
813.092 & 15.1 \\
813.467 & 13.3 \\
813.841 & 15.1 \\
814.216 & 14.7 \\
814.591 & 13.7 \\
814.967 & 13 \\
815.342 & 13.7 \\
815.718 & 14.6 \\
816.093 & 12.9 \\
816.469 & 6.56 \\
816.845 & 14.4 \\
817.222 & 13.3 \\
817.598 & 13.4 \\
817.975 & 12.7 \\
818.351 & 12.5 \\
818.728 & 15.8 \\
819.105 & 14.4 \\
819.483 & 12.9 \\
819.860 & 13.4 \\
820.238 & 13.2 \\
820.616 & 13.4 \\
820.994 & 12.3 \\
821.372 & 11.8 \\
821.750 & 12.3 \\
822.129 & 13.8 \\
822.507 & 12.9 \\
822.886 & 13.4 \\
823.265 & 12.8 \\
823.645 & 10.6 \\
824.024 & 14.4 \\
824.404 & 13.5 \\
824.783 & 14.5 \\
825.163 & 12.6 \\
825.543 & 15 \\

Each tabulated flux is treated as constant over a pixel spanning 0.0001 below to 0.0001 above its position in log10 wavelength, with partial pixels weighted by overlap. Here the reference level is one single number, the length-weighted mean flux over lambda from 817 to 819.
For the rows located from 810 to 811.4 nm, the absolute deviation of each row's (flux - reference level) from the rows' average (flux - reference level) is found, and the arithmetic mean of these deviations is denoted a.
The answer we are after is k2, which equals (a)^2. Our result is 1.0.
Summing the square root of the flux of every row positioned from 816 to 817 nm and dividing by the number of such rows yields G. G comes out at 3.32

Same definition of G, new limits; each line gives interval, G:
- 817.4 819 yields 3.68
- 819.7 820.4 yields 3.65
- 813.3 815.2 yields 3.73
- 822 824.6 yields 3.61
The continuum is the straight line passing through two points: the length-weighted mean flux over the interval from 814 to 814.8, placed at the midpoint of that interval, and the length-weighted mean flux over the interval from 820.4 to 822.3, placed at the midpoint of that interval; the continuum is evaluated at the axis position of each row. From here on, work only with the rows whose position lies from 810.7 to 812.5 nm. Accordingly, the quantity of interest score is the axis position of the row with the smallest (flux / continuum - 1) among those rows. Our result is 810.849 nm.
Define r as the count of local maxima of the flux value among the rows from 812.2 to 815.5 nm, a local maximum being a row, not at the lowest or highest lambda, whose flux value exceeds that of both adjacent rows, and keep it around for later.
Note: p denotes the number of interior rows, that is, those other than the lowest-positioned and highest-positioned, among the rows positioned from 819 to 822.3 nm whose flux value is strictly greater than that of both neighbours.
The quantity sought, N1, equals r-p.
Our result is 0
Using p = 2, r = 2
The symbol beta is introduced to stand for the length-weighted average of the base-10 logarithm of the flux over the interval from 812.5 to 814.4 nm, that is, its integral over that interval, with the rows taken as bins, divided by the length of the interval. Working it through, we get 1.16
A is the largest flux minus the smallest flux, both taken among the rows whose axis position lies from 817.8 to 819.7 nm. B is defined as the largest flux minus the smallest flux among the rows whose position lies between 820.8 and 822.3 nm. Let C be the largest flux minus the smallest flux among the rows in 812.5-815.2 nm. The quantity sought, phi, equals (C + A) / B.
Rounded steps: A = 3.3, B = 2.0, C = 2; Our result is 2.7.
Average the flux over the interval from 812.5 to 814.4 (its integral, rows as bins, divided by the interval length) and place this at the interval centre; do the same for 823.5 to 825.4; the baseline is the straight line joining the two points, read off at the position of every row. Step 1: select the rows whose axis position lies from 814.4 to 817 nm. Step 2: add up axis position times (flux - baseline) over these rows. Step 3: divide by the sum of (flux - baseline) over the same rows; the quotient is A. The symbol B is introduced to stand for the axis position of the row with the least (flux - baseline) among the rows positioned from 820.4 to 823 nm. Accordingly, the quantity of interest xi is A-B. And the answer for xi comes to -5.30 nm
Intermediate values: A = 816.07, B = 821.372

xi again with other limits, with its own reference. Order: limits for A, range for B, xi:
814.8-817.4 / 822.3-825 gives -7.40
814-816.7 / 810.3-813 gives 5.29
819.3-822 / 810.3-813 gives 10.04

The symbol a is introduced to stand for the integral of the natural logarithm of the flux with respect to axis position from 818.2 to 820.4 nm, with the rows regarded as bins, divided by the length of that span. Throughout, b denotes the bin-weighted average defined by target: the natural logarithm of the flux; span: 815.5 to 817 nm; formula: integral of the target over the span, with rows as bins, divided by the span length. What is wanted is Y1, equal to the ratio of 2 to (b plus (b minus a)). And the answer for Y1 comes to 0.88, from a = 2.62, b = 2.45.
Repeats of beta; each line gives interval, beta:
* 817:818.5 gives 1.11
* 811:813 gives 1.17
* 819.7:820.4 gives 1.12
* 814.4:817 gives 1.09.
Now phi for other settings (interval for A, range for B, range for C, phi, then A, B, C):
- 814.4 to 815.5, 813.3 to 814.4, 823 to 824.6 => 2.5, 0.7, 1.8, 4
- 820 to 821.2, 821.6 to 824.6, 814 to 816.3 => 0.8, 1.1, 3.8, 2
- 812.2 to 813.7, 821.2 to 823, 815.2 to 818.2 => 4.9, 1.8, 2.0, 8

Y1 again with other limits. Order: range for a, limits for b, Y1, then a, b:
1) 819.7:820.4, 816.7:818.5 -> 0.78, 2.59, 2.58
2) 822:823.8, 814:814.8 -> 0.72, 2.54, 2.65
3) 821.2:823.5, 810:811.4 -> 0.71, 2.55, 2.68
